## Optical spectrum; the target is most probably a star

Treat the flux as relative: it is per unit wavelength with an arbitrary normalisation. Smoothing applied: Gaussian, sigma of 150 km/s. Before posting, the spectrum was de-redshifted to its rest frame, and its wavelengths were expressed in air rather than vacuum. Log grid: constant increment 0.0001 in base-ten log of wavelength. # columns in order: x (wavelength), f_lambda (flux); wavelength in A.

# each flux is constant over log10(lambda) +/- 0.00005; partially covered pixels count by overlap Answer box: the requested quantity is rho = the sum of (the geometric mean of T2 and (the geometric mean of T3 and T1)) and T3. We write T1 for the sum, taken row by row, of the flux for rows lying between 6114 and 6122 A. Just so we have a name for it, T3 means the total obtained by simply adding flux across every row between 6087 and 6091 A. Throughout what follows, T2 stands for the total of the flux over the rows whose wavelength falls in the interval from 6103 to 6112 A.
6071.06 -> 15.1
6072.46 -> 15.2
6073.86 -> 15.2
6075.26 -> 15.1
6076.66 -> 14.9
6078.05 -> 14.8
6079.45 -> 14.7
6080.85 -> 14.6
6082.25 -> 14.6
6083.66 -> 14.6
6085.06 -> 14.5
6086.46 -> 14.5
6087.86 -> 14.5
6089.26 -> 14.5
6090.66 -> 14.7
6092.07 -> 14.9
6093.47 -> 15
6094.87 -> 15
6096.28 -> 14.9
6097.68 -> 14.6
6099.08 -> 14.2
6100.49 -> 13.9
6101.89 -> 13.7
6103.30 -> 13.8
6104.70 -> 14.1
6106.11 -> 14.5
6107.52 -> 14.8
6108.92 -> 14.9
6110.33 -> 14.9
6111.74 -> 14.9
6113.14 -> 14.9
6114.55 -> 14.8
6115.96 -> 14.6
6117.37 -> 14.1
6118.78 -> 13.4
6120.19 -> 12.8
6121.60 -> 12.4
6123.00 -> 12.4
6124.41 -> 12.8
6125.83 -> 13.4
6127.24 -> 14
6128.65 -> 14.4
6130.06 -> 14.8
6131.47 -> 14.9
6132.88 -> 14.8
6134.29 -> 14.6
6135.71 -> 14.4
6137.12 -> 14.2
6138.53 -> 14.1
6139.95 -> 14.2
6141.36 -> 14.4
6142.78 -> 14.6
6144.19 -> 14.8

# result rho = 122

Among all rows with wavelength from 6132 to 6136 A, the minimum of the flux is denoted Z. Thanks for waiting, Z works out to 14.4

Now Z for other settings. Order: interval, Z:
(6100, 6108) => 13.7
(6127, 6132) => 14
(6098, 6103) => 13.7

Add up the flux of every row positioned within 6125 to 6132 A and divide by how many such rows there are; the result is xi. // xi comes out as 14.3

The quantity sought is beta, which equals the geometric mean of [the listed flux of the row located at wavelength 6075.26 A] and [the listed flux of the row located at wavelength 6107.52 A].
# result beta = 14.9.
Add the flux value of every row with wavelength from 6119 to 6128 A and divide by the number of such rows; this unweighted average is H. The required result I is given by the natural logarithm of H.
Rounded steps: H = 12.97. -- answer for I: 2.56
